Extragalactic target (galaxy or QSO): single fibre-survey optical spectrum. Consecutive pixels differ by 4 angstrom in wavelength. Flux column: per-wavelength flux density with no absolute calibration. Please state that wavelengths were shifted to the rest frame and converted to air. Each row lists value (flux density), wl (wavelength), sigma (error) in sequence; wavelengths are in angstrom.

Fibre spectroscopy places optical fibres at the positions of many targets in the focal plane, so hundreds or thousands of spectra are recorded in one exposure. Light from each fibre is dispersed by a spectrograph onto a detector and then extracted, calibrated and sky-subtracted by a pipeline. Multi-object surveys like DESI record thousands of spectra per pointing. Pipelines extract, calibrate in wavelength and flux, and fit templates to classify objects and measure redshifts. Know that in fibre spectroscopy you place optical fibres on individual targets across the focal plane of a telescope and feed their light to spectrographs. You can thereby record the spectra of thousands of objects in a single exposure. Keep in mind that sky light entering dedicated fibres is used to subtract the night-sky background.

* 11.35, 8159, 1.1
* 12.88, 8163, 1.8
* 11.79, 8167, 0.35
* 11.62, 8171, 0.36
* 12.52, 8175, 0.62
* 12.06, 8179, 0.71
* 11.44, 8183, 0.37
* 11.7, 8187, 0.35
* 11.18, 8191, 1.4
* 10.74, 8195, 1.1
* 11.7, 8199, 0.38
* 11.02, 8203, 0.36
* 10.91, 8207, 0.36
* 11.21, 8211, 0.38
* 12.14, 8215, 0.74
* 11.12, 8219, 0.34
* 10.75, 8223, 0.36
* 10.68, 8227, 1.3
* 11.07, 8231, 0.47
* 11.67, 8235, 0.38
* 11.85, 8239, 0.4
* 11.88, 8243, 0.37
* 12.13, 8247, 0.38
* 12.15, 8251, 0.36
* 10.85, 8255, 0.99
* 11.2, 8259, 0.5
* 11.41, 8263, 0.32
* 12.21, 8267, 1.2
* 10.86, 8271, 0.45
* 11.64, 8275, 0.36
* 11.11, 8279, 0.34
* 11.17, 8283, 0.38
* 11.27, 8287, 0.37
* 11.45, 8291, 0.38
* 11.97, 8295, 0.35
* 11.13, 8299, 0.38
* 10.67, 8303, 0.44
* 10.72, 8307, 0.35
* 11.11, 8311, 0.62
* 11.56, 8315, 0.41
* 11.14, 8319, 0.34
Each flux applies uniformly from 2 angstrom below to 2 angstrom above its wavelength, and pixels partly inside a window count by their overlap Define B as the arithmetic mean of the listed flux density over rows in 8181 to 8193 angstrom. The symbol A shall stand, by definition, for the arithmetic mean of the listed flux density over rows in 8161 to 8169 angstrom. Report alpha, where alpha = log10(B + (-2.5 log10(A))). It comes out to 0.94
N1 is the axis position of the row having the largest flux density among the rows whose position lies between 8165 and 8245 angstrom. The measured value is 8175 angstrom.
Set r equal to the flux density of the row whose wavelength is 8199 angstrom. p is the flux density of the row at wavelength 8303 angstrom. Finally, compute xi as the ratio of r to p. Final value 1.10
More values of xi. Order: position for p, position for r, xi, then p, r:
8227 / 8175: 1.17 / 10.68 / 12.52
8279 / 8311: 1.00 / 11.11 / 11.11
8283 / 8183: 1.02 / 11.17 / 11.44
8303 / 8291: 1.07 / 10.67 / 11.45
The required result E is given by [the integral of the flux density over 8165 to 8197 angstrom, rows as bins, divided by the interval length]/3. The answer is 3.88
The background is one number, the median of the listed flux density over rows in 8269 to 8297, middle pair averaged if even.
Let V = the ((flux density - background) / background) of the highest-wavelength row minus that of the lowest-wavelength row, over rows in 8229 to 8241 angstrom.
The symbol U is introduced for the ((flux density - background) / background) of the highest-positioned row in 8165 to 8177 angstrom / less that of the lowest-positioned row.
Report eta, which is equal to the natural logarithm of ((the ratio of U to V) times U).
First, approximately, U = 0.065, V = 0.07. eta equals -2.8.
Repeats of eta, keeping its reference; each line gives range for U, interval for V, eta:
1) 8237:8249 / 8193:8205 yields -3.7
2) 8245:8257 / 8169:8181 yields -1.1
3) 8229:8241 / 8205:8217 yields -3.1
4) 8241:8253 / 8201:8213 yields -3.4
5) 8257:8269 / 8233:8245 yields -0.8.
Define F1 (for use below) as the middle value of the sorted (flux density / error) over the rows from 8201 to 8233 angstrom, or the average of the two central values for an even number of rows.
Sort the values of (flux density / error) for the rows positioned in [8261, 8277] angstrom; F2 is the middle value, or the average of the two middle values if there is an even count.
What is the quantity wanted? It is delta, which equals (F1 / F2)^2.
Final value 1.11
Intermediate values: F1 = 29.7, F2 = 28.2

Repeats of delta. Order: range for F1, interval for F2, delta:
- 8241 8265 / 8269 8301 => 1.12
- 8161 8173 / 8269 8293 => 1.14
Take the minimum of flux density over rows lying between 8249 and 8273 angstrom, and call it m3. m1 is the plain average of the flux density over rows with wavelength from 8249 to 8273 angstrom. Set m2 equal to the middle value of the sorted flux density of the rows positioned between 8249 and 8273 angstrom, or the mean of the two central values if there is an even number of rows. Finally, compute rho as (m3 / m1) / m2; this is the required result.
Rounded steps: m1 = 11.4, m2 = 11.3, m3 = 10.85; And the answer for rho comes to 0.084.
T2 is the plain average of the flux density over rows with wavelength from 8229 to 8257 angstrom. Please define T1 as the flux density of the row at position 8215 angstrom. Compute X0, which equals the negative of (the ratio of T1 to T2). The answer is -1.04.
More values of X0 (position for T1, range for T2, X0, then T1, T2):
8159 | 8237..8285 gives -0.98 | 11.35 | 11.5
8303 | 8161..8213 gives -0.92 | 10.67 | 11.6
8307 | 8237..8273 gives -0.92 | 10.72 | 11.6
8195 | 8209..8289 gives -0.94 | 10.74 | 11.4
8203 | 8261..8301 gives -0.96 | 11.02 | 11.4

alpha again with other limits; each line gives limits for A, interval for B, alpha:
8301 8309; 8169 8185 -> 0.97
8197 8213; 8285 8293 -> 0.94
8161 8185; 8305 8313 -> 0.91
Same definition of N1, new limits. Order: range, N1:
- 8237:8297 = 8267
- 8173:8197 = 8175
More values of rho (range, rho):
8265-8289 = 0.085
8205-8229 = 0.087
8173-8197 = 0.080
